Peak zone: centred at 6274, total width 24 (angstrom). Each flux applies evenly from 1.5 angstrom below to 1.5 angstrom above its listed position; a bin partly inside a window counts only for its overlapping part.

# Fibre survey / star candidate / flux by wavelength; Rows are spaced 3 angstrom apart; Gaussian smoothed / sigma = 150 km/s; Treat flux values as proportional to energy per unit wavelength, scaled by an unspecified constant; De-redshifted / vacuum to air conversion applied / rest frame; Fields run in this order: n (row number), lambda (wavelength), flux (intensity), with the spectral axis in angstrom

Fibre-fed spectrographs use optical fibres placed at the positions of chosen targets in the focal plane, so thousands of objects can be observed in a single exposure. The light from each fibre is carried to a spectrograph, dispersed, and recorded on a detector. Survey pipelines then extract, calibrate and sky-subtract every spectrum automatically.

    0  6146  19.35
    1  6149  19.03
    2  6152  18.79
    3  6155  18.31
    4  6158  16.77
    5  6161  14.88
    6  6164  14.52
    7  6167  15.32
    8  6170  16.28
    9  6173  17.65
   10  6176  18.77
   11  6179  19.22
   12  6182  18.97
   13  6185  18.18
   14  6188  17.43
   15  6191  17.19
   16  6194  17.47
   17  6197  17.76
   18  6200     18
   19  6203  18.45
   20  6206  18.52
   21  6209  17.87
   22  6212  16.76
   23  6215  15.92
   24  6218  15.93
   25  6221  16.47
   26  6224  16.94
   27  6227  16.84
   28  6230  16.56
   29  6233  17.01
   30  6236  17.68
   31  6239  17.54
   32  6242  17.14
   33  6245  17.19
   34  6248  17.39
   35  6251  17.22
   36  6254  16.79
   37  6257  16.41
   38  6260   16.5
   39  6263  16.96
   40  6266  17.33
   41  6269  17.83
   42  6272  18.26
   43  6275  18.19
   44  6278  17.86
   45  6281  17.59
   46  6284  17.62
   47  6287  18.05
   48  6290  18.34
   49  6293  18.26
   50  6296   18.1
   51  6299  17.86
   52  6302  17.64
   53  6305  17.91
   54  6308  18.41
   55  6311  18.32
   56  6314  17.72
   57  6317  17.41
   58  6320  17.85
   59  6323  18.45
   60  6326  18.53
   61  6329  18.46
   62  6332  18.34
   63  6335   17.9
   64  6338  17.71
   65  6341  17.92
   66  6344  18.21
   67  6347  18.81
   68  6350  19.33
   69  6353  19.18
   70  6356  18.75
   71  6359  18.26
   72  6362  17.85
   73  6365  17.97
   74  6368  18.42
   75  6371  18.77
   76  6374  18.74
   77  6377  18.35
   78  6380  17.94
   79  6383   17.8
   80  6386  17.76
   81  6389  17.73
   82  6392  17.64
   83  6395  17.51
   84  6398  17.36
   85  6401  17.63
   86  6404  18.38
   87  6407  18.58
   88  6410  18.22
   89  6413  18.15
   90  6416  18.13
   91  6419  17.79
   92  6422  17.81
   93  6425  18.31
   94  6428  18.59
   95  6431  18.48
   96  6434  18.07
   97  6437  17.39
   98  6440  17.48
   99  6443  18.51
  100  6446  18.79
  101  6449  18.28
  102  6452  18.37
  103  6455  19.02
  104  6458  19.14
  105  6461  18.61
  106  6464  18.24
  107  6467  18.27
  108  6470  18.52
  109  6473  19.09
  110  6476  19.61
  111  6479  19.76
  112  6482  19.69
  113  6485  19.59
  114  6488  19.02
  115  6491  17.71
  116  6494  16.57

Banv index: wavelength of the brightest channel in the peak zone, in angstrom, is 6272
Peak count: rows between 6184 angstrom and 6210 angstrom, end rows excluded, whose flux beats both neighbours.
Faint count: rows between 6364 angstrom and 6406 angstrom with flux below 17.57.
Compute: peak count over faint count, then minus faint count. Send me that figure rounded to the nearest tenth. -1.5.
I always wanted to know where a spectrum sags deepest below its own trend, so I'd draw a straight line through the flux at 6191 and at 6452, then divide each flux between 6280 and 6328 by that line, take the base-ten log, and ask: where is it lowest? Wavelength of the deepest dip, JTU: 6317 angstrom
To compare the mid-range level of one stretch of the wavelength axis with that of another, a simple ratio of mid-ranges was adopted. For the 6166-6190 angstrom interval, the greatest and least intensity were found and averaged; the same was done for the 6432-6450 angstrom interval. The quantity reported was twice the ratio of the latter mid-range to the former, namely 2.09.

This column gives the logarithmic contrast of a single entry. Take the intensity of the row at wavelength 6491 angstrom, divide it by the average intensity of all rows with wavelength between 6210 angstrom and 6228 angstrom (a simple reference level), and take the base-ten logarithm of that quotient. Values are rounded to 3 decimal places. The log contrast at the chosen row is 0.031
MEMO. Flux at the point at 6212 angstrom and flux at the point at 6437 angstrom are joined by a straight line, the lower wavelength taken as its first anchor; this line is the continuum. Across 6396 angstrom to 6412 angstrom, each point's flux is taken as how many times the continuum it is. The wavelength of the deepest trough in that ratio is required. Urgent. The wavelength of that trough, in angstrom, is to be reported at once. 6398 angstrom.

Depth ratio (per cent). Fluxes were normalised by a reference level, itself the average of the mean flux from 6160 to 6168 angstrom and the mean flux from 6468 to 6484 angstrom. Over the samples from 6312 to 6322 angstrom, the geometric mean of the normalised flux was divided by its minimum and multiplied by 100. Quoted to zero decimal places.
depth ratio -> 101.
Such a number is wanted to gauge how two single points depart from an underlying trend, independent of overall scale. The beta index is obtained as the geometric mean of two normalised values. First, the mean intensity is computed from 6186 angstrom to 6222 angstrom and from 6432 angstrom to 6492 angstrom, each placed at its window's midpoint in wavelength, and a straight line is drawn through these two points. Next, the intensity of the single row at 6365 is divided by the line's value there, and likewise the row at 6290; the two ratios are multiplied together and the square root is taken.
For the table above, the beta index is 1.01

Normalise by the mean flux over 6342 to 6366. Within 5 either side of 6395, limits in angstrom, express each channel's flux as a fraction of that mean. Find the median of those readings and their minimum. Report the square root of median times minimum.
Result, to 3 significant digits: 0.940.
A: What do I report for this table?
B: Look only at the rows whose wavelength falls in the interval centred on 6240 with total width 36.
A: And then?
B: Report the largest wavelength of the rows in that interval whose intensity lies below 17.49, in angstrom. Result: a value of 6257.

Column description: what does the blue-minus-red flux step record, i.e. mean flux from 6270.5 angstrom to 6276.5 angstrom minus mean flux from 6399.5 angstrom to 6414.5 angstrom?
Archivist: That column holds 0.0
